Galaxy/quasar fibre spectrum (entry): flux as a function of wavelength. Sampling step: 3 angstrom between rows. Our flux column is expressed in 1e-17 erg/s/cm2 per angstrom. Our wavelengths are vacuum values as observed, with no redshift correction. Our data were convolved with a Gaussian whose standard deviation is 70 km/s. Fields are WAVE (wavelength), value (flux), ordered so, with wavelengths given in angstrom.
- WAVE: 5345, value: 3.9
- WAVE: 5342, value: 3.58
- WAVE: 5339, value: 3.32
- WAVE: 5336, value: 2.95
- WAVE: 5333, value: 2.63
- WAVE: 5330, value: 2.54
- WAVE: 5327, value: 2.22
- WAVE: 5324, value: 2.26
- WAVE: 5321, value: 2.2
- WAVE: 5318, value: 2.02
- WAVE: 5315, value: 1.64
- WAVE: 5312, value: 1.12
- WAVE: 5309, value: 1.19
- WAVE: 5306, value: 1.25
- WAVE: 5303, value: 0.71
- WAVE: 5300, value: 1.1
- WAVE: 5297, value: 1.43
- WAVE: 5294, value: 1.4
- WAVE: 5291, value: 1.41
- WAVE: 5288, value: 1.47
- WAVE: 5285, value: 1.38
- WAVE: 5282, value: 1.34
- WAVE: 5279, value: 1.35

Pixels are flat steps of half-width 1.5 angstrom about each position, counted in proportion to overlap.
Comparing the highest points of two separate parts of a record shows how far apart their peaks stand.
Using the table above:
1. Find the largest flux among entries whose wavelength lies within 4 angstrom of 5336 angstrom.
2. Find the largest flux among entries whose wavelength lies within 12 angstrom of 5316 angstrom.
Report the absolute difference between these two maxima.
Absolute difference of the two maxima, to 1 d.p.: 1.1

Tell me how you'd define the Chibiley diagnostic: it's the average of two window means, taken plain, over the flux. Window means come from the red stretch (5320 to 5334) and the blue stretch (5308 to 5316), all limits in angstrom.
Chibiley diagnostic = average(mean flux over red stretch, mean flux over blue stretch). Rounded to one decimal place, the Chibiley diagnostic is 1.8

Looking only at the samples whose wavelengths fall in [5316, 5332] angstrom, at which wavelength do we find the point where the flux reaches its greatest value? 5330 angstrom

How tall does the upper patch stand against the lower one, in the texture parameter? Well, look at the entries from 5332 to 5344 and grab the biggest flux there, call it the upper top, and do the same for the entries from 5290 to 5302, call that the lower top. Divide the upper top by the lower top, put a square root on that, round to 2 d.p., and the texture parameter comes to 1.58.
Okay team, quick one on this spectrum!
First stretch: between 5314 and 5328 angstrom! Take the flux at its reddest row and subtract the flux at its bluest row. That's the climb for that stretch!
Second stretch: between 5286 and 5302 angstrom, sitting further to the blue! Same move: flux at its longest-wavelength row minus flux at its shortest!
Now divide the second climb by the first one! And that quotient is -0.6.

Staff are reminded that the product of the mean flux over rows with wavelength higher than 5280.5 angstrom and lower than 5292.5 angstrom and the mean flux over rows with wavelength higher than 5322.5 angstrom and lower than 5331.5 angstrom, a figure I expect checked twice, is 3.3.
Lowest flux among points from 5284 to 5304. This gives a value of 0.71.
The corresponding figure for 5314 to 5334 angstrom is 1.64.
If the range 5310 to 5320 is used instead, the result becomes 1.12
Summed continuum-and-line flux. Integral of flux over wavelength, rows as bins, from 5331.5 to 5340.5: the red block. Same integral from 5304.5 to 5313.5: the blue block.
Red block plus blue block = 37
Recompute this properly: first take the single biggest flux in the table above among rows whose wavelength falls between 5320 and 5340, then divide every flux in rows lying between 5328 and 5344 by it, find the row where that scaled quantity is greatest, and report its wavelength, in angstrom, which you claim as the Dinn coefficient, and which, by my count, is 5342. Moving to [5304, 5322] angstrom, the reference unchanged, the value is 5321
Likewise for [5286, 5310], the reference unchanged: 5288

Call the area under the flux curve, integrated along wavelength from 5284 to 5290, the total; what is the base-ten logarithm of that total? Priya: 0.93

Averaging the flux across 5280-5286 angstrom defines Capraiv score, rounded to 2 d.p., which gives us 1.36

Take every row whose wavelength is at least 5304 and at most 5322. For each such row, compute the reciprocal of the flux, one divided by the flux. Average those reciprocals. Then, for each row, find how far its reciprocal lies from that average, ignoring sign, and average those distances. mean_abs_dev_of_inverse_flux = 0.16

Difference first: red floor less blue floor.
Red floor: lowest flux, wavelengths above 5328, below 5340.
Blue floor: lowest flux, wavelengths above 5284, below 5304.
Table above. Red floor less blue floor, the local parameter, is 1.8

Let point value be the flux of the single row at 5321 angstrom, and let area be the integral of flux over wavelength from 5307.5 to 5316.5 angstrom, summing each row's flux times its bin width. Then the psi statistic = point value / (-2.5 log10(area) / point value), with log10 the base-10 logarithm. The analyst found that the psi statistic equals -1.8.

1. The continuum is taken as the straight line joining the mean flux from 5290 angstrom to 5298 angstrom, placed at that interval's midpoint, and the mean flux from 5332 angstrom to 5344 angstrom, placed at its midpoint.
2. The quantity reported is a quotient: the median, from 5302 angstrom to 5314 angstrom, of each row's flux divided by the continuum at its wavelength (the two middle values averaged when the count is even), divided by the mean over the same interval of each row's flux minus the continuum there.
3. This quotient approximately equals -0.6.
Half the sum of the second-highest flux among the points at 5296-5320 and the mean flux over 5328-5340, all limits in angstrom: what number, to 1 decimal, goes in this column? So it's 2.2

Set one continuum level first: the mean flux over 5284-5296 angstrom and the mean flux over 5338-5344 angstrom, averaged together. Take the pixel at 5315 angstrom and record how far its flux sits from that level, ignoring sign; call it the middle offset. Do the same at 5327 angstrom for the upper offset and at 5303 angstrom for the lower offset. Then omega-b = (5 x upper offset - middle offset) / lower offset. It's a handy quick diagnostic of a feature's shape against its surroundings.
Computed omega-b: 0.2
